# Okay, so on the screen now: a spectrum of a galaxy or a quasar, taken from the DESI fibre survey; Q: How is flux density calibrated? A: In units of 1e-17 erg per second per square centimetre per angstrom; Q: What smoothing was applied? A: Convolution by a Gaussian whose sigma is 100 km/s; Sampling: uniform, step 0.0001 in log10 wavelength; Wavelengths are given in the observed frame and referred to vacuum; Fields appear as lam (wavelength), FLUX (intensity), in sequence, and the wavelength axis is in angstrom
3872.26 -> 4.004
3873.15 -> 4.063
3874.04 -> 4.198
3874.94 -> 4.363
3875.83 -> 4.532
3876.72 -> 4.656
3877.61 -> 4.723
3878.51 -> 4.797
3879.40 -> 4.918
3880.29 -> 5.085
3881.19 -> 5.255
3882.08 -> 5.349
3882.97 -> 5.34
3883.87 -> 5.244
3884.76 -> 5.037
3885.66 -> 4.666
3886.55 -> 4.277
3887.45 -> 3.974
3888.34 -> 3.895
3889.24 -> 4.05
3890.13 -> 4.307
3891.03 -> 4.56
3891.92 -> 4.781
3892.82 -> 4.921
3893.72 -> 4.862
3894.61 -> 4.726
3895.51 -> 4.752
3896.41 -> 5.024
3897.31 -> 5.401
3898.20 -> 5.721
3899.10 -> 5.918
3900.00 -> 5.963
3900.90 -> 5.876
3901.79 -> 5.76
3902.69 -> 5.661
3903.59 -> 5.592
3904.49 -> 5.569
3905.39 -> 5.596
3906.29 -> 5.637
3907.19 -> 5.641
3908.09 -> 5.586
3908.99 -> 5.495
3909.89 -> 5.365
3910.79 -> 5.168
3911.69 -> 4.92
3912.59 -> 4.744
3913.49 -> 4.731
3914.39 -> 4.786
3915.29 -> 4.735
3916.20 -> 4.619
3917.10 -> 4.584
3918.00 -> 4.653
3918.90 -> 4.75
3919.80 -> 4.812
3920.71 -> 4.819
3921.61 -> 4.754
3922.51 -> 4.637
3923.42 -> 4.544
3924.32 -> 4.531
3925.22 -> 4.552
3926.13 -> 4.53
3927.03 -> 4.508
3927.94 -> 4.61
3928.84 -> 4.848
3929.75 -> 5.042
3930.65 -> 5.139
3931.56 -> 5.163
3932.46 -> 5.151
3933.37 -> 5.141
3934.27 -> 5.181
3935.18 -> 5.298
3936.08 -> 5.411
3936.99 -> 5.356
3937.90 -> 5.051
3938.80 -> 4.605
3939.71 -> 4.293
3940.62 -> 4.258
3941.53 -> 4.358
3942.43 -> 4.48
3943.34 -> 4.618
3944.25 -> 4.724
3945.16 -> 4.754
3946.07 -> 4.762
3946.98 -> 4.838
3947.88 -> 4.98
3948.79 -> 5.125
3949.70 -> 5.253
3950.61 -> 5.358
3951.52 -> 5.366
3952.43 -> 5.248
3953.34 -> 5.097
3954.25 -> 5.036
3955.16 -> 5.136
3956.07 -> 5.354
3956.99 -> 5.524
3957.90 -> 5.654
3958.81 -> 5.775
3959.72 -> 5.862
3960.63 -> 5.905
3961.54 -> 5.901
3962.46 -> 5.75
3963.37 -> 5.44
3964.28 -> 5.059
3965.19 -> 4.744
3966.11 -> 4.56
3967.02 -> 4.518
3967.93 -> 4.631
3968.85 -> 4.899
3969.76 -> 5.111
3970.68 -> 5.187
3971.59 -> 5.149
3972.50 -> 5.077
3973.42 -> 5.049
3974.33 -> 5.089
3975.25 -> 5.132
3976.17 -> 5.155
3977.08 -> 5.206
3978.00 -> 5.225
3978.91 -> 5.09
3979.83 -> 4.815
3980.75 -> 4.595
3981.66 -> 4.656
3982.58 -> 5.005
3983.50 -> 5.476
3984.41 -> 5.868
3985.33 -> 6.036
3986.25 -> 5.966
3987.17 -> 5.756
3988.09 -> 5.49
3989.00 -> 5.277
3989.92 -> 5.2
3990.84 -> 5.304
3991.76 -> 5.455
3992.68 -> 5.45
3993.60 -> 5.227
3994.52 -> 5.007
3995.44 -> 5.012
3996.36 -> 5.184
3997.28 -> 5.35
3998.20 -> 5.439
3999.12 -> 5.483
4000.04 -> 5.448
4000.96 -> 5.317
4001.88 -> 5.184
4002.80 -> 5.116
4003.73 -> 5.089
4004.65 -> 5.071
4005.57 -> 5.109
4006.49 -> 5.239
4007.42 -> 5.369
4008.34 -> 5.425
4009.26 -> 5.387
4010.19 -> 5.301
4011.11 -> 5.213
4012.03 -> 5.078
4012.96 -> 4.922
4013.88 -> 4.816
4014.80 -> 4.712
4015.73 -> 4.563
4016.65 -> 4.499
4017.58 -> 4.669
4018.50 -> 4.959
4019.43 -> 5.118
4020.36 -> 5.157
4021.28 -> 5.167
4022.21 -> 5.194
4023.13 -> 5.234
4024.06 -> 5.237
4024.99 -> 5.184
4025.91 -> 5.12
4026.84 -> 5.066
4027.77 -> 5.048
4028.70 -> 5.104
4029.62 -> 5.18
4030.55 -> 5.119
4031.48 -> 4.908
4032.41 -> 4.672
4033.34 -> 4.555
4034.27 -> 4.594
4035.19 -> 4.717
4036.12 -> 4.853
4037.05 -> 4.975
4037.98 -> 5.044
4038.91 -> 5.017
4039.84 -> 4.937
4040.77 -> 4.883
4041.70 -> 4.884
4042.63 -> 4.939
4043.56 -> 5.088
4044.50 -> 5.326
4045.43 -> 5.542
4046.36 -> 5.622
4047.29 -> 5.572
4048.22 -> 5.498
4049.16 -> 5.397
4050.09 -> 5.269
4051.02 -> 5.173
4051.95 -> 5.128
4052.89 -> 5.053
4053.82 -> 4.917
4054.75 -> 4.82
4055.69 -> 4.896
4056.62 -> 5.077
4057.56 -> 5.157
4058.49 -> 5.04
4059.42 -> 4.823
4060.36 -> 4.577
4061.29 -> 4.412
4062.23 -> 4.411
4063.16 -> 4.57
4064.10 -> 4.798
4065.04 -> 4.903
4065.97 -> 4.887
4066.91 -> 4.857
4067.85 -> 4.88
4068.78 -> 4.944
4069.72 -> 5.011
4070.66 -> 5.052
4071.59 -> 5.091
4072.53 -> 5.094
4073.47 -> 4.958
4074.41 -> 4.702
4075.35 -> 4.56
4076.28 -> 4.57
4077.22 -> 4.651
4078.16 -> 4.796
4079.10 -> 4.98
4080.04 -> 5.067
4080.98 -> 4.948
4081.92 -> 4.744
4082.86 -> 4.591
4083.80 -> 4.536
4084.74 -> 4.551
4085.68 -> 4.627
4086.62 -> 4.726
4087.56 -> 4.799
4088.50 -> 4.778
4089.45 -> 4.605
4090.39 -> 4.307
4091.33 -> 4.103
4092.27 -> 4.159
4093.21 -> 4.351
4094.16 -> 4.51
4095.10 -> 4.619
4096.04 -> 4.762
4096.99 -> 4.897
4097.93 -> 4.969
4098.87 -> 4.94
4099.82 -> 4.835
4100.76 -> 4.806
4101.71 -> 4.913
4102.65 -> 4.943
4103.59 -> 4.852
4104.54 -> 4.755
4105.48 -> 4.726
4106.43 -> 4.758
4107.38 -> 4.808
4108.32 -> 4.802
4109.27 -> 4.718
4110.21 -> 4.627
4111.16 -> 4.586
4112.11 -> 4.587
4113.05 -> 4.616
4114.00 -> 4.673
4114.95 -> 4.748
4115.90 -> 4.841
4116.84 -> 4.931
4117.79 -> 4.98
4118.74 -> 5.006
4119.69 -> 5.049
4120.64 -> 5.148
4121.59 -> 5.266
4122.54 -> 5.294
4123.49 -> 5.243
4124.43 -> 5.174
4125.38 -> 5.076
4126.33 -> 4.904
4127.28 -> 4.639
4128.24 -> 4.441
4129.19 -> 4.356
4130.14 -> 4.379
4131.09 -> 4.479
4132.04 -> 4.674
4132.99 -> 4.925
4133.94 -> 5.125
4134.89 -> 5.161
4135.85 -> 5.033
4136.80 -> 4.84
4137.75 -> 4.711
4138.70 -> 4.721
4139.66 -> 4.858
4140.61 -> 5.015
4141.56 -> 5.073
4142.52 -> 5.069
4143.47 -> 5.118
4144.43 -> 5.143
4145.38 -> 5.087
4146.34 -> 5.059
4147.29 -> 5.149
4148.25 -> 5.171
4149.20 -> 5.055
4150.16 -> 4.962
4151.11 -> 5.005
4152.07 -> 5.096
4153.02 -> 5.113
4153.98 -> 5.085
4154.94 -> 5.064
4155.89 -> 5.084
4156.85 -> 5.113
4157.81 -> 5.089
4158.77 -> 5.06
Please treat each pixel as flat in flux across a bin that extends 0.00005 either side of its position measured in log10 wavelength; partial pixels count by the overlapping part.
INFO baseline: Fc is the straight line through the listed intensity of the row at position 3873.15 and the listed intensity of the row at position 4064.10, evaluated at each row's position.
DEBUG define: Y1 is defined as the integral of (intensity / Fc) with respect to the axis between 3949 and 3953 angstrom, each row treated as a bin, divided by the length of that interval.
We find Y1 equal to 1.21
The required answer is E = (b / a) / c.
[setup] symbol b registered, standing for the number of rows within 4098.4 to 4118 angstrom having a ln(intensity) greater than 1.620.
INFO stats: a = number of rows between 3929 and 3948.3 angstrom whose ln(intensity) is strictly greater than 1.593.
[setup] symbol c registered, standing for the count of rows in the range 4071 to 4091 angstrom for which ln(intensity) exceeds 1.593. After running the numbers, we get 0.00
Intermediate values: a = 11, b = 0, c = 6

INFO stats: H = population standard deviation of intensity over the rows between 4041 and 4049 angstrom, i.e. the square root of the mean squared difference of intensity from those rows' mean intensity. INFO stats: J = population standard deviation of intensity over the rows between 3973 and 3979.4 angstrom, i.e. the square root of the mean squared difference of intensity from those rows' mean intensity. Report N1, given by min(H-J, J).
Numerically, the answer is 0.060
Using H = 0.28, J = 0.06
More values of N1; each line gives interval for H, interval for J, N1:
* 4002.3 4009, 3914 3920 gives 0.053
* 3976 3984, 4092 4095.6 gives 0.098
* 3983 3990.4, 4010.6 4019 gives 0.072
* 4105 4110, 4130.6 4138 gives -0.185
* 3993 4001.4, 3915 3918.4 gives 0.056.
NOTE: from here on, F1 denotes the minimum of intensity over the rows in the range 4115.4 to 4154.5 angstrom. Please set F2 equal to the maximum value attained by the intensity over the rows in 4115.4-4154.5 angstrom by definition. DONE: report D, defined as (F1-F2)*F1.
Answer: -4.1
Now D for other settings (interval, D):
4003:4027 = -4.2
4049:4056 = -2.8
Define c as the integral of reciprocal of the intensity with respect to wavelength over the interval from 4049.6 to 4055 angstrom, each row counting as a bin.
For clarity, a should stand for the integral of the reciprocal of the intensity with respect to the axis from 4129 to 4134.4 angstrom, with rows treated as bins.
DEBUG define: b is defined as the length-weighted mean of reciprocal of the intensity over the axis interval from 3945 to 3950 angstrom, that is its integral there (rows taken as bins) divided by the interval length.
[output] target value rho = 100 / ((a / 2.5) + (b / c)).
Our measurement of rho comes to 153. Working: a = 1.16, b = 0.202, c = 1.07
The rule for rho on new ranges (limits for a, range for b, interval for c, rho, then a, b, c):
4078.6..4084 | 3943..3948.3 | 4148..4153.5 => 156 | 1.12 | 0.209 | 1.09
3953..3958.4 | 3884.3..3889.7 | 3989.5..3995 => 158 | 1.02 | 0.234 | 1.04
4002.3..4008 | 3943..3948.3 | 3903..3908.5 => 153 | 1.10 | 0.209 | 0.98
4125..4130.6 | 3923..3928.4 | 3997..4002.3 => 141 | 1.21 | 0.220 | 0.99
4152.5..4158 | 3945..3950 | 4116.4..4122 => 163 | 1.08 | 0.202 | 1.11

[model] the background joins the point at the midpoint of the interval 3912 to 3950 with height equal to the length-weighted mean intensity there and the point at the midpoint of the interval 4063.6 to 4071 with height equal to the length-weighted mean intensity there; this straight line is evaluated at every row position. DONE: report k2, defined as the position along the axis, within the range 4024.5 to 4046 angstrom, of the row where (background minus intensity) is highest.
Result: 4033.34 angstrom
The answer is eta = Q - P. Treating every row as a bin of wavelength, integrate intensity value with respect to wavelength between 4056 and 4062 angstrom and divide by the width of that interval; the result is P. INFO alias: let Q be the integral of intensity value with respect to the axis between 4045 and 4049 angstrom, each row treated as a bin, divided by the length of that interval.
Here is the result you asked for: 0.71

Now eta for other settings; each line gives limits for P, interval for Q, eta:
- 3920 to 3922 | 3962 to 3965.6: 0.48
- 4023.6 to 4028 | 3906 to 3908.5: 0.49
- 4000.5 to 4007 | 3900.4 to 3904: 0.58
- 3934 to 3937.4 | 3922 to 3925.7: -0.75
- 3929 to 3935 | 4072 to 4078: -0.37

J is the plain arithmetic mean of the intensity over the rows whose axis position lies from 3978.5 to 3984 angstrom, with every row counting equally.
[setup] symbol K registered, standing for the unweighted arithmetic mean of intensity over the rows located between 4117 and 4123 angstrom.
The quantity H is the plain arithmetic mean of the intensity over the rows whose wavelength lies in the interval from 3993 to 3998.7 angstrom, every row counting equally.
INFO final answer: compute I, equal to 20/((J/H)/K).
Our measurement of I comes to 108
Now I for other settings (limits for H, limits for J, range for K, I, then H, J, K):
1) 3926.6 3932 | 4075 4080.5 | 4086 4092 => 93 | 4.9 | 4.77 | 4.55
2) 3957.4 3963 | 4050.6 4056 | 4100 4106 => 112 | 5.8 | 5.00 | 4.83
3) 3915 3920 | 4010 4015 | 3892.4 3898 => 93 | 4.7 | 5.01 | 4.95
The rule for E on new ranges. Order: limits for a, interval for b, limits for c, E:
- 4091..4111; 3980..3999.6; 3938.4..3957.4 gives 0.48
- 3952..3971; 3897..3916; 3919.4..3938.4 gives 0.10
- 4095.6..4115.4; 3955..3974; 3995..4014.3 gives 0.25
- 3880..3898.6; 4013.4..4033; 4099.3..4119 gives 0.30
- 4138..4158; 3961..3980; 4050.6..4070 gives 0.09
